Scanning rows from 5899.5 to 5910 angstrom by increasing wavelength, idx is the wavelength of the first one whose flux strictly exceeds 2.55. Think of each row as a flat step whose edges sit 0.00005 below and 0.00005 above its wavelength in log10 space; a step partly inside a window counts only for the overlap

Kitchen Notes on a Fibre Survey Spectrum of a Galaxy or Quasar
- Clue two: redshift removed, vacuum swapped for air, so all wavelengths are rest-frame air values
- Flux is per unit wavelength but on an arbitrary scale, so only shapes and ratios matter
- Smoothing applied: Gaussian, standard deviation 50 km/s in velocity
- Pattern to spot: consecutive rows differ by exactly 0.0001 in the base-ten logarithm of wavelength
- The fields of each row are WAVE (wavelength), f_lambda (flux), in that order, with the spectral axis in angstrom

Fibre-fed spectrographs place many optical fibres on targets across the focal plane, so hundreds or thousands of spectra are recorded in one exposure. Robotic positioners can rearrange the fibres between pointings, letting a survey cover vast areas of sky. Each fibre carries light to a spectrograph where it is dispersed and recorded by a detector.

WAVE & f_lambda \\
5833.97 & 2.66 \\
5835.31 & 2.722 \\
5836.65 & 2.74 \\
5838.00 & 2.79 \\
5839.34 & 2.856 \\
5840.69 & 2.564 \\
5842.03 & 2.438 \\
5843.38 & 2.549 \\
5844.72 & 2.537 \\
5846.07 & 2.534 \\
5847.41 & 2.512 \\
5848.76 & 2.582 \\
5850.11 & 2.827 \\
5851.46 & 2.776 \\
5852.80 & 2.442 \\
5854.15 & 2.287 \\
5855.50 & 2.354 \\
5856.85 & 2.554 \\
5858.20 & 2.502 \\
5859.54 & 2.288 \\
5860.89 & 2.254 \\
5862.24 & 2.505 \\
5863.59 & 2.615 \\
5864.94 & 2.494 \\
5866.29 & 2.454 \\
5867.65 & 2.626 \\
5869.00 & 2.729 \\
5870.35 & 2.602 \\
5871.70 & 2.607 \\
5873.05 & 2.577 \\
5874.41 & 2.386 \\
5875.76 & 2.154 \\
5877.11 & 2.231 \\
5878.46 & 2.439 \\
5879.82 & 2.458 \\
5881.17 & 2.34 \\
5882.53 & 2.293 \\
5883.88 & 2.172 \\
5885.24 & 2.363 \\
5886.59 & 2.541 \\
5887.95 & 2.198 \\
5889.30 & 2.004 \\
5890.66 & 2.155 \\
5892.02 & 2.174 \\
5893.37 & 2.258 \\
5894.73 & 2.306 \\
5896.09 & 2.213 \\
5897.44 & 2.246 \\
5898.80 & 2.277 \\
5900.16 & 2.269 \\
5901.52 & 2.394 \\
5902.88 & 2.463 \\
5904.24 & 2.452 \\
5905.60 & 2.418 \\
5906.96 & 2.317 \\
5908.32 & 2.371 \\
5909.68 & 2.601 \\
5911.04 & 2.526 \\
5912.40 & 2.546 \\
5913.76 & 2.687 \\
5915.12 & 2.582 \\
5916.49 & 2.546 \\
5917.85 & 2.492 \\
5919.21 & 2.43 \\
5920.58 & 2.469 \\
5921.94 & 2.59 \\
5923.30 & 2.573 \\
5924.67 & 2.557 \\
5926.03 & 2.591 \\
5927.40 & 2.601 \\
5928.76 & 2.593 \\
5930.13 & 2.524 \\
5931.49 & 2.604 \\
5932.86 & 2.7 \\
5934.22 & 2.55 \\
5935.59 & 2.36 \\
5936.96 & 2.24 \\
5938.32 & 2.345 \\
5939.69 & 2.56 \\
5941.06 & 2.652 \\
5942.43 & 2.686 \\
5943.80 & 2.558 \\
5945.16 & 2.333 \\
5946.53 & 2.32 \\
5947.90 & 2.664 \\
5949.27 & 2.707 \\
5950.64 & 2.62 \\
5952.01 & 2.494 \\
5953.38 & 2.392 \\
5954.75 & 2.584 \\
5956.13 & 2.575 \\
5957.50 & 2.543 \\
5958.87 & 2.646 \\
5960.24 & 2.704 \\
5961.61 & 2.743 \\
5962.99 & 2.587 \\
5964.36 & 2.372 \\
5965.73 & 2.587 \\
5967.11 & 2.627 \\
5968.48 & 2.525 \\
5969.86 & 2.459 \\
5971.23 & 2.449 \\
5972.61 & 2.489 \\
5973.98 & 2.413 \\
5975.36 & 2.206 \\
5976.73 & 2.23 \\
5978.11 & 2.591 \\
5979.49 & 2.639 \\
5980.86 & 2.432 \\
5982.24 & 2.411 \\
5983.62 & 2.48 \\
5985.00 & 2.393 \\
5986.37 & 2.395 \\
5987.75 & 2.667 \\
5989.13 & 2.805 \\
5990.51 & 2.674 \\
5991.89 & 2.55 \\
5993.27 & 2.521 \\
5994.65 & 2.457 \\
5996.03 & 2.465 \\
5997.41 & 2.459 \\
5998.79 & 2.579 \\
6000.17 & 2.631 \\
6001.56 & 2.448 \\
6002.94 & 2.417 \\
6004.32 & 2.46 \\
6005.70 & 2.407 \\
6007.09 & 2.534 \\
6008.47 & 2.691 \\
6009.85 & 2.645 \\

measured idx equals 5909.68 angstrom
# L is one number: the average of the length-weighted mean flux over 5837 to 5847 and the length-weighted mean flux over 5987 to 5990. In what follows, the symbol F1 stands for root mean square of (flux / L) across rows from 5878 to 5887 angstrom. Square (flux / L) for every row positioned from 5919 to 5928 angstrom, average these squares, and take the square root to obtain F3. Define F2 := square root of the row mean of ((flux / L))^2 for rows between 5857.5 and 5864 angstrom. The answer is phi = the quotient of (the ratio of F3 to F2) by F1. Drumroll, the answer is 1.17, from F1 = 0.890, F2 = 0.914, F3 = 0.954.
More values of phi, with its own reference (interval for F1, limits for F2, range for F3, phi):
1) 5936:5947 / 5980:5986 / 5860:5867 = 1.10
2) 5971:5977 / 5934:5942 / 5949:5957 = 1.18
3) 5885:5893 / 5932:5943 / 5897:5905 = 1.11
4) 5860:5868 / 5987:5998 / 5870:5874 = 1.08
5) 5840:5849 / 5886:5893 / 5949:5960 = 1.22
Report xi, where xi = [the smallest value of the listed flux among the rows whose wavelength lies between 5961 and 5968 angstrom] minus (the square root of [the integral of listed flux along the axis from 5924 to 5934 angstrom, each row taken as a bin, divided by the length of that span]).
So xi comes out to 0.76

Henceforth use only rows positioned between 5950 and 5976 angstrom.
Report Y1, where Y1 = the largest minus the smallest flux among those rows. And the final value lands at 0.54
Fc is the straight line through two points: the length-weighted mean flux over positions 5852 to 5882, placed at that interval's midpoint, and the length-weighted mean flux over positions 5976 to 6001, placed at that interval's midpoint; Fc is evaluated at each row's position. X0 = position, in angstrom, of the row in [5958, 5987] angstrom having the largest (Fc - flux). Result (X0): 5975.36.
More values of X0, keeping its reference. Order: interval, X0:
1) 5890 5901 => 5890.66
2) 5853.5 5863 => 5860.89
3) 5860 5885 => 5875.76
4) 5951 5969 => 5964.36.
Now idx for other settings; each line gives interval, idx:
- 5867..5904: 5867.65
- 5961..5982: 5961.61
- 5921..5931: 5921.94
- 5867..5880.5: 5867.65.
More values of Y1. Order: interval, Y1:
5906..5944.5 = 0.46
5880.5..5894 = 0.54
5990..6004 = 0.26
